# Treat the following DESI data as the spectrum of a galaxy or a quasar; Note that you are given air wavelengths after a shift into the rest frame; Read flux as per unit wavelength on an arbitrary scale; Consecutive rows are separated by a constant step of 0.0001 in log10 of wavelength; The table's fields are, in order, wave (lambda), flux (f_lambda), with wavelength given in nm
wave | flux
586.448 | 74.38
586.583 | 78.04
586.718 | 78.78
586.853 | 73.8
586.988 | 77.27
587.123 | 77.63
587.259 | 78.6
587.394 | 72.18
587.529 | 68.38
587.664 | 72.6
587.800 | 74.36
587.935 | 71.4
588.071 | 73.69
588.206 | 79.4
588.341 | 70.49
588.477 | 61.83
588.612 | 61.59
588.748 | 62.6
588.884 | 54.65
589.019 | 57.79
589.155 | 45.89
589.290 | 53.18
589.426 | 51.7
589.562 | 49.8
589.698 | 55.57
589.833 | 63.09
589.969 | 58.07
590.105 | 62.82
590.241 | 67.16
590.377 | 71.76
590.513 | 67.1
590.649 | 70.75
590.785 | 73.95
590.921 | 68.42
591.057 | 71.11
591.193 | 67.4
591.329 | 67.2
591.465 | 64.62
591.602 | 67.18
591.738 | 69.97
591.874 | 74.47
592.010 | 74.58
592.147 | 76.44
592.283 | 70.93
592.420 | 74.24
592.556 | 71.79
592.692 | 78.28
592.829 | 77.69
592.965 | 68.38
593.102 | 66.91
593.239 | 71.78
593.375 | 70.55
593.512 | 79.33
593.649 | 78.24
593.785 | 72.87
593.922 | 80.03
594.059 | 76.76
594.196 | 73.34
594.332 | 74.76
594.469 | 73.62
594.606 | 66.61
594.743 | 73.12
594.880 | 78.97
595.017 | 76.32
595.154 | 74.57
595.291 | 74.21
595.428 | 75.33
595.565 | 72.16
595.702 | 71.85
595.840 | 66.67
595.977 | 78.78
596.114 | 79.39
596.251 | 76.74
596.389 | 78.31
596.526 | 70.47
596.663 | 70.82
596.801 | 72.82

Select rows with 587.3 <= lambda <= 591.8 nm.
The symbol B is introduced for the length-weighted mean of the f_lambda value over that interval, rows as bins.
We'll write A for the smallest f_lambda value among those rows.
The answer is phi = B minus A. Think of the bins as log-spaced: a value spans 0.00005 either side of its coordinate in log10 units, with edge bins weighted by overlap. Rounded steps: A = 45.89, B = 65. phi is 19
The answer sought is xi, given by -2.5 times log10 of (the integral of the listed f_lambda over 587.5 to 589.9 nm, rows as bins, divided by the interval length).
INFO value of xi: -4.49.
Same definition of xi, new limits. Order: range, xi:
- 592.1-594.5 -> -4.68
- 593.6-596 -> -4.68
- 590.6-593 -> -4.64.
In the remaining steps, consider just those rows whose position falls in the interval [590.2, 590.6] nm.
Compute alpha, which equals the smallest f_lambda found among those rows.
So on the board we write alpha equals 67.1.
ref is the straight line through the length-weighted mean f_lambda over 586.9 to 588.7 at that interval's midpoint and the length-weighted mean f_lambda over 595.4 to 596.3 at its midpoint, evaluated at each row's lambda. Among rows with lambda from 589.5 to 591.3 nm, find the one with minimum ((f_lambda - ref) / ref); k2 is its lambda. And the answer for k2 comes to 589.562 nm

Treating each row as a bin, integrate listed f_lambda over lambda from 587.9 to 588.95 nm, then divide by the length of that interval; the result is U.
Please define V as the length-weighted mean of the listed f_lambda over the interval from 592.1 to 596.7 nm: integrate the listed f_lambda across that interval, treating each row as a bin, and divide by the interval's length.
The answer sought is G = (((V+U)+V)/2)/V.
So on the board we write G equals 1.45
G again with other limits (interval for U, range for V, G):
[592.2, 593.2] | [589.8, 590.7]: 1.55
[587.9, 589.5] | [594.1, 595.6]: 1.42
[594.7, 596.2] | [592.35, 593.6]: 1.51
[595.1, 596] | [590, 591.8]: 1.54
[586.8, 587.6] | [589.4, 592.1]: 1.56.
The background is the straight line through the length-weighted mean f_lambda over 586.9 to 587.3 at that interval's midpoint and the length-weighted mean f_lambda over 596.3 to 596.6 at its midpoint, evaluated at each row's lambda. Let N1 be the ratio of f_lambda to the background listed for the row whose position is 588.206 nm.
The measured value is 1.03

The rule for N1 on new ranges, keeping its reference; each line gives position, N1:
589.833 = 0.82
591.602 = 0.88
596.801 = 0.98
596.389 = 1.05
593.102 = 0.89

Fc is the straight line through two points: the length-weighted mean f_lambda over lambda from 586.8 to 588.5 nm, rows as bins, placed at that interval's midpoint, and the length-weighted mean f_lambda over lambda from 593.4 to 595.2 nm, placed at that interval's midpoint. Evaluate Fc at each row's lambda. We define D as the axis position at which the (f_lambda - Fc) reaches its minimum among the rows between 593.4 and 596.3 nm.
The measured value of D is 595.840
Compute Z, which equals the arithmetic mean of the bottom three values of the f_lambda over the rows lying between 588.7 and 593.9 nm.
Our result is 49.1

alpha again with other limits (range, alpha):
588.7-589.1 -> 54.65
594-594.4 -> 73.34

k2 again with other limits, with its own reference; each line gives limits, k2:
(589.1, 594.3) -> 589.155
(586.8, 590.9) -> 589.155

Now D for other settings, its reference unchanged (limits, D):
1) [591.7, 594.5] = 593.102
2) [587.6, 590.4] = 589.155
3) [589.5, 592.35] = 589.562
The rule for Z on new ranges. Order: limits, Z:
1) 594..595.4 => 71.0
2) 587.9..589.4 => 51.2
